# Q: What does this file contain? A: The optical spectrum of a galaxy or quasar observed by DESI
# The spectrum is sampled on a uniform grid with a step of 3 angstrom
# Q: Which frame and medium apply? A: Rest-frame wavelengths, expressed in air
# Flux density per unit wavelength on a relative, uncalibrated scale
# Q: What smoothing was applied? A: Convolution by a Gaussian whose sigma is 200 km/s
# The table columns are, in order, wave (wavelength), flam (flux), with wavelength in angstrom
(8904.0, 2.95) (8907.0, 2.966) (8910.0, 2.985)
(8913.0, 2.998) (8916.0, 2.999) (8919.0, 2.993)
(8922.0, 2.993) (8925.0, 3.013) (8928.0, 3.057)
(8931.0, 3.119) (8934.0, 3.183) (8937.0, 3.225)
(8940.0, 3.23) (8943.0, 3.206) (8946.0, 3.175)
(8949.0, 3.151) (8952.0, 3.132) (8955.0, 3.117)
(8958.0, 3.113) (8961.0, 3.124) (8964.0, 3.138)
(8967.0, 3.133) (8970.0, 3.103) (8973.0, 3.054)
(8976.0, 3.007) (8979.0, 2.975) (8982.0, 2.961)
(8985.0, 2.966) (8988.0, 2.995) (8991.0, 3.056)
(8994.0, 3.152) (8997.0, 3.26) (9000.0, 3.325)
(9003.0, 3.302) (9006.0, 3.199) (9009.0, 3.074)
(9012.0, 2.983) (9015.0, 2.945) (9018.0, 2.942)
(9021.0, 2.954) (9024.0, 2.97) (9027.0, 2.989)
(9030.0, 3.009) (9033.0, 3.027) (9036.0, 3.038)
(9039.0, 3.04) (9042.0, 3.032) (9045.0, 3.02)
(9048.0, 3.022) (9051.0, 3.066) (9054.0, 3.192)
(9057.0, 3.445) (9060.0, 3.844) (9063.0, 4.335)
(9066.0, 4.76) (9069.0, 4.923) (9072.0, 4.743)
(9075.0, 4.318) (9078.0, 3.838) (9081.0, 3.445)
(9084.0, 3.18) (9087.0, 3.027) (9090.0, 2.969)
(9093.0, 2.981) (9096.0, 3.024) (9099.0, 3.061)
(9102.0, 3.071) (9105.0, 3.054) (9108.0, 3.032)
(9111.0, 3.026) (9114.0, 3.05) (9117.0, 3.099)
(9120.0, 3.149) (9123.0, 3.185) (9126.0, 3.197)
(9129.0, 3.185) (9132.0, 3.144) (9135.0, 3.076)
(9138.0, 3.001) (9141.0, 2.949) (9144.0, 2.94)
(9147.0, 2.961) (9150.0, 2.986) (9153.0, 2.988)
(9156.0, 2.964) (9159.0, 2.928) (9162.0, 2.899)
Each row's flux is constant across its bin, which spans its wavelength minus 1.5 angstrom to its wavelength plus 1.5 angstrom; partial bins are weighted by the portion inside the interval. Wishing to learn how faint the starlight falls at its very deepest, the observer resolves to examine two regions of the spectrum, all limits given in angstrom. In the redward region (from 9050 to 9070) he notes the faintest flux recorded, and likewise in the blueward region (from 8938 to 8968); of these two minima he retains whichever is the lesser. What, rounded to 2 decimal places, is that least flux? 3.07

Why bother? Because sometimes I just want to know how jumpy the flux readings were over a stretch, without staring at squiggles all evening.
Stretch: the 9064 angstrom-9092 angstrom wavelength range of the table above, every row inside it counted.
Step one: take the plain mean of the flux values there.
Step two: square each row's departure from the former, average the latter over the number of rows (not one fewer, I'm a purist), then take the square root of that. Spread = 0.75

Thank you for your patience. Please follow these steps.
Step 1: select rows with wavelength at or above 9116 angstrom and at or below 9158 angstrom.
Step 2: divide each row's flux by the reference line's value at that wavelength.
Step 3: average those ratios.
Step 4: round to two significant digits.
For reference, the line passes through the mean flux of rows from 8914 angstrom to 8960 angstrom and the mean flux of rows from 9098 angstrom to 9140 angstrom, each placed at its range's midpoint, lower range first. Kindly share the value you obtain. 0.99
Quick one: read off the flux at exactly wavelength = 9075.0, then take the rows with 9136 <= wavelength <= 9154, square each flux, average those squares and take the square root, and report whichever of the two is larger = 4.32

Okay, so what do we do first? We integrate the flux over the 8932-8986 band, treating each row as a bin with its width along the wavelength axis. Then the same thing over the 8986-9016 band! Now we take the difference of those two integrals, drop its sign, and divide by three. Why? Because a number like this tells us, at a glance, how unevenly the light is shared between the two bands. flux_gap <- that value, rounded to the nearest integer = 25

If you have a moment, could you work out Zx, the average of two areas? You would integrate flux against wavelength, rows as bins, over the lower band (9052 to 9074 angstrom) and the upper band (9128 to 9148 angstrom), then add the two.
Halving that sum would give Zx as 76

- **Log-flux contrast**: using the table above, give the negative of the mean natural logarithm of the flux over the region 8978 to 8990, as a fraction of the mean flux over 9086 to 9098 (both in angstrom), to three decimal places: -0.363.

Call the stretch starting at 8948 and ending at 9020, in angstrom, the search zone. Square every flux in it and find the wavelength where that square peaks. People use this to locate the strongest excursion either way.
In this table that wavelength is 9000.0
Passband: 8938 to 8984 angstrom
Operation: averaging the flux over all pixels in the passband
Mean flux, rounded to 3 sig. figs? 3.11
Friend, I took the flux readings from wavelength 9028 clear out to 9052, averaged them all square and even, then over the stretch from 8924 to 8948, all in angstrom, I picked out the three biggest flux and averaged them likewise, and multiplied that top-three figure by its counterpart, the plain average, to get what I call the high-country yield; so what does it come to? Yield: 9.8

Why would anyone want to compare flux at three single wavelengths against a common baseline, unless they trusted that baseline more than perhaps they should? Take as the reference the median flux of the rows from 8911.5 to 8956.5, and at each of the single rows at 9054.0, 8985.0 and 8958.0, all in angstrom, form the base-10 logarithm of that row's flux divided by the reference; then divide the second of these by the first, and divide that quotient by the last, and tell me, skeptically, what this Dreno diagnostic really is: 2600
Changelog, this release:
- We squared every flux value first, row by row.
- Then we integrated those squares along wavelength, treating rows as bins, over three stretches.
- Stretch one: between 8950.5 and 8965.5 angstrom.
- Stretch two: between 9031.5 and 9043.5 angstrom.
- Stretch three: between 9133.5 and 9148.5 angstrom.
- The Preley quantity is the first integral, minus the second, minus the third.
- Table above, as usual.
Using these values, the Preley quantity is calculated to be -98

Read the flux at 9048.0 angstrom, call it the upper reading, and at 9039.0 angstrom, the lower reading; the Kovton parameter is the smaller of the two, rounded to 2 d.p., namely 3.02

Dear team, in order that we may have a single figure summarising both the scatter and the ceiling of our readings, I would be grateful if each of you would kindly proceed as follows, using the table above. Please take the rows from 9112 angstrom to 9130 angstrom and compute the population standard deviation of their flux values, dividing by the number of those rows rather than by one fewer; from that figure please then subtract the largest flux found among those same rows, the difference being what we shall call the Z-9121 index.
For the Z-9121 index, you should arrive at -3.14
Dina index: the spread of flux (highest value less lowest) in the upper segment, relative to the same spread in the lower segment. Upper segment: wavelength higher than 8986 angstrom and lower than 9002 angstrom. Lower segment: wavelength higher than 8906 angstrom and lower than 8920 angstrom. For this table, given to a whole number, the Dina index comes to 10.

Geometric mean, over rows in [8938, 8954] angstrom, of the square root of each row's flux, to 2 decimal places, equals 1.78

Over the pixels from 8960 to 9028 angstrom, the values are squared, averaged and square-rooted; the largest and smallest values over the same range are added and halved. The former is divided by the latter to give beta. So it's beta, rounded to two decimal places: 0.98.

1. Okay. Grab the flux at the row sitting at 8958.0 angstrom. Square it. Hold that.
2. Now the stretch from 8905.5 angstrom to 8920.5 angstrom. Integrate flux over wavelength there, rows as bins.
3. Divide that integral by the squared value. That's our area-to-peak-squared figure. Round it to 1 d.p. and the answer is 4.6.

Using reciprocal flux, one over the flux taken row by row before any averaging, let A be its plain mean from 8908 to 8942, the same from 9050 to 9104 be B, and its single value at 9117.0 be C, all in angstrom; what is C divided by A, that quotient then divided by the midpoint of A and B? 3.24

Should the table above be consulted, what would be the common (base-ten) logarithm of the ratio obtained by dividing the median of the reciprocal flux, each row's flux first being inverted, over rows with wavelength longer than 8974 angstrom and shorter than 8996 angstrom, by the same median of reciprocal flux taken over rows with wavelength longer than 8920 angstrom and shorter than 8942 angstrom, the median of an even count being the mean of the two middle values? 0.018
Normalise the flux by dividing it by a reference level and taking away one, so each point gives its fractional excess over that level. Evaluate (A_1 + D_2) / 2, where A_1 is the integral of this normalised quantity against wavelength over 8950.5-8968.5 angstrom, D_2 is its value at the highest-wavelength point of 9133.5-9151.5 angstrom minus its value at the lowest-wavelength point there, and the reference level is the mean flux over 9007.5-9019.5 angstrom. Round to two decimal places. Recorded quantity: 0.41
